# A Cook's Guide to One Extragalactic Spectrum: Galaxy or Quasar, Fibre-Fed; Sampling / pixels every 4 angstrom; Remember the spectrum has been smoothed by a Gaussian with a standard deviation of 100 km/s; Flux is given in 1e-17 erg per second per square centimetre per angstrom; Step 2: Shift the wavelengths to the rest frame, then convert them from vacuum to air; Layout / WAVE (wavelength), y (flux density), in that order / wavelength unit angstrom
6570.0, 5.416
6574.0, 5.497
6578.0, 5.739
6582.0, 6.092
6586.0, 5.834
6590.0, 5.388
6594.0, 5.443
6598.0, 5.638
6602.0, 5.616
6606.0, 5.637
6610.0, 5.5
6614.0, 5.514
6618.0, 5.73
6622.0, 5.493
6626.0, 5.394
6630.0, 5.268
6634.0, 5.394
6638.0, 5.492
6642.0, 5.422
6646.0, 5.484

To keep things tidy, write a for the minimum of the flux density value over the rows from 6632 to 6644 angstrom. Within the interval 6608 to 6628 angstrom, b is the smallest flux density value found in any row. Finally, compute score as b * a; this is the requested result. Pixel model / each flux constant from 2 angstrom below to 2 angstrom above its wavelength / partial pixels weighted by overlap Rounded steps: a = 5.394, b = 5.394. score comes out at 29.1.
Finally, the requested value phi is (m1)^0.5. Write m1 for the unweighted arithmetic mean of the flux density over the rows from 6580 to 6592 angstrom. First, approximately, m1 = 5.77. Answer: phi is 2.40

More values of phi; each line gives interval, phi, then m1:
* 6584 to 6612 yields 2.36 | 5.58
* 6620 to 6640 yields 2.33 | 5.41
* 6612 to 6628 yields 2.35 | 5.53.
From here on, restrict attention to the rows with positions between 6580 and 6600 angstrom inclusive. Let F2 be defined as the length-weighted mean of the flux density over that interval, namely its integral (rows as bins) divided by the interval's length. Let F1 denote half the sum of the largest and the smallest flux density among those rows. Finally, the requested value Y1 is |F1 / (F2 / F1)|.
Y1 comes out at 5.8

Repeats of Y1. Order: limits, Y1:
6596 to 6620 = 5.6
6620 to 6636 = 5.4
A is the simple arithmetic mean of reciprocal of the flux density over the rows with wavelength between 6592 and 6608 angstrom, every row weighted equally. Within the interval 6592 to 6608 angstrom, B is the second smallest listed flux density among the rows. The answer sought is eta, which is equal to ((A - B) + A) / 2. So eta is -2.63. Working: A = 0.179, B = 5.616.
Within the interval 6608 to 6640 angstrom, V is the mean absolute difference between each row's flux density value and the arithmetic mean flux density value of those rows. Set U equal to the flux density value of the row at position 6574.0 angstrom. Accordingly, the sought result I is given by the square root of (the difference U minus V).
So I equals 2.33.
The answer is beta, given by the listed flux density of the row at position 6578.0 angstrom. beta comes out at 5.739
